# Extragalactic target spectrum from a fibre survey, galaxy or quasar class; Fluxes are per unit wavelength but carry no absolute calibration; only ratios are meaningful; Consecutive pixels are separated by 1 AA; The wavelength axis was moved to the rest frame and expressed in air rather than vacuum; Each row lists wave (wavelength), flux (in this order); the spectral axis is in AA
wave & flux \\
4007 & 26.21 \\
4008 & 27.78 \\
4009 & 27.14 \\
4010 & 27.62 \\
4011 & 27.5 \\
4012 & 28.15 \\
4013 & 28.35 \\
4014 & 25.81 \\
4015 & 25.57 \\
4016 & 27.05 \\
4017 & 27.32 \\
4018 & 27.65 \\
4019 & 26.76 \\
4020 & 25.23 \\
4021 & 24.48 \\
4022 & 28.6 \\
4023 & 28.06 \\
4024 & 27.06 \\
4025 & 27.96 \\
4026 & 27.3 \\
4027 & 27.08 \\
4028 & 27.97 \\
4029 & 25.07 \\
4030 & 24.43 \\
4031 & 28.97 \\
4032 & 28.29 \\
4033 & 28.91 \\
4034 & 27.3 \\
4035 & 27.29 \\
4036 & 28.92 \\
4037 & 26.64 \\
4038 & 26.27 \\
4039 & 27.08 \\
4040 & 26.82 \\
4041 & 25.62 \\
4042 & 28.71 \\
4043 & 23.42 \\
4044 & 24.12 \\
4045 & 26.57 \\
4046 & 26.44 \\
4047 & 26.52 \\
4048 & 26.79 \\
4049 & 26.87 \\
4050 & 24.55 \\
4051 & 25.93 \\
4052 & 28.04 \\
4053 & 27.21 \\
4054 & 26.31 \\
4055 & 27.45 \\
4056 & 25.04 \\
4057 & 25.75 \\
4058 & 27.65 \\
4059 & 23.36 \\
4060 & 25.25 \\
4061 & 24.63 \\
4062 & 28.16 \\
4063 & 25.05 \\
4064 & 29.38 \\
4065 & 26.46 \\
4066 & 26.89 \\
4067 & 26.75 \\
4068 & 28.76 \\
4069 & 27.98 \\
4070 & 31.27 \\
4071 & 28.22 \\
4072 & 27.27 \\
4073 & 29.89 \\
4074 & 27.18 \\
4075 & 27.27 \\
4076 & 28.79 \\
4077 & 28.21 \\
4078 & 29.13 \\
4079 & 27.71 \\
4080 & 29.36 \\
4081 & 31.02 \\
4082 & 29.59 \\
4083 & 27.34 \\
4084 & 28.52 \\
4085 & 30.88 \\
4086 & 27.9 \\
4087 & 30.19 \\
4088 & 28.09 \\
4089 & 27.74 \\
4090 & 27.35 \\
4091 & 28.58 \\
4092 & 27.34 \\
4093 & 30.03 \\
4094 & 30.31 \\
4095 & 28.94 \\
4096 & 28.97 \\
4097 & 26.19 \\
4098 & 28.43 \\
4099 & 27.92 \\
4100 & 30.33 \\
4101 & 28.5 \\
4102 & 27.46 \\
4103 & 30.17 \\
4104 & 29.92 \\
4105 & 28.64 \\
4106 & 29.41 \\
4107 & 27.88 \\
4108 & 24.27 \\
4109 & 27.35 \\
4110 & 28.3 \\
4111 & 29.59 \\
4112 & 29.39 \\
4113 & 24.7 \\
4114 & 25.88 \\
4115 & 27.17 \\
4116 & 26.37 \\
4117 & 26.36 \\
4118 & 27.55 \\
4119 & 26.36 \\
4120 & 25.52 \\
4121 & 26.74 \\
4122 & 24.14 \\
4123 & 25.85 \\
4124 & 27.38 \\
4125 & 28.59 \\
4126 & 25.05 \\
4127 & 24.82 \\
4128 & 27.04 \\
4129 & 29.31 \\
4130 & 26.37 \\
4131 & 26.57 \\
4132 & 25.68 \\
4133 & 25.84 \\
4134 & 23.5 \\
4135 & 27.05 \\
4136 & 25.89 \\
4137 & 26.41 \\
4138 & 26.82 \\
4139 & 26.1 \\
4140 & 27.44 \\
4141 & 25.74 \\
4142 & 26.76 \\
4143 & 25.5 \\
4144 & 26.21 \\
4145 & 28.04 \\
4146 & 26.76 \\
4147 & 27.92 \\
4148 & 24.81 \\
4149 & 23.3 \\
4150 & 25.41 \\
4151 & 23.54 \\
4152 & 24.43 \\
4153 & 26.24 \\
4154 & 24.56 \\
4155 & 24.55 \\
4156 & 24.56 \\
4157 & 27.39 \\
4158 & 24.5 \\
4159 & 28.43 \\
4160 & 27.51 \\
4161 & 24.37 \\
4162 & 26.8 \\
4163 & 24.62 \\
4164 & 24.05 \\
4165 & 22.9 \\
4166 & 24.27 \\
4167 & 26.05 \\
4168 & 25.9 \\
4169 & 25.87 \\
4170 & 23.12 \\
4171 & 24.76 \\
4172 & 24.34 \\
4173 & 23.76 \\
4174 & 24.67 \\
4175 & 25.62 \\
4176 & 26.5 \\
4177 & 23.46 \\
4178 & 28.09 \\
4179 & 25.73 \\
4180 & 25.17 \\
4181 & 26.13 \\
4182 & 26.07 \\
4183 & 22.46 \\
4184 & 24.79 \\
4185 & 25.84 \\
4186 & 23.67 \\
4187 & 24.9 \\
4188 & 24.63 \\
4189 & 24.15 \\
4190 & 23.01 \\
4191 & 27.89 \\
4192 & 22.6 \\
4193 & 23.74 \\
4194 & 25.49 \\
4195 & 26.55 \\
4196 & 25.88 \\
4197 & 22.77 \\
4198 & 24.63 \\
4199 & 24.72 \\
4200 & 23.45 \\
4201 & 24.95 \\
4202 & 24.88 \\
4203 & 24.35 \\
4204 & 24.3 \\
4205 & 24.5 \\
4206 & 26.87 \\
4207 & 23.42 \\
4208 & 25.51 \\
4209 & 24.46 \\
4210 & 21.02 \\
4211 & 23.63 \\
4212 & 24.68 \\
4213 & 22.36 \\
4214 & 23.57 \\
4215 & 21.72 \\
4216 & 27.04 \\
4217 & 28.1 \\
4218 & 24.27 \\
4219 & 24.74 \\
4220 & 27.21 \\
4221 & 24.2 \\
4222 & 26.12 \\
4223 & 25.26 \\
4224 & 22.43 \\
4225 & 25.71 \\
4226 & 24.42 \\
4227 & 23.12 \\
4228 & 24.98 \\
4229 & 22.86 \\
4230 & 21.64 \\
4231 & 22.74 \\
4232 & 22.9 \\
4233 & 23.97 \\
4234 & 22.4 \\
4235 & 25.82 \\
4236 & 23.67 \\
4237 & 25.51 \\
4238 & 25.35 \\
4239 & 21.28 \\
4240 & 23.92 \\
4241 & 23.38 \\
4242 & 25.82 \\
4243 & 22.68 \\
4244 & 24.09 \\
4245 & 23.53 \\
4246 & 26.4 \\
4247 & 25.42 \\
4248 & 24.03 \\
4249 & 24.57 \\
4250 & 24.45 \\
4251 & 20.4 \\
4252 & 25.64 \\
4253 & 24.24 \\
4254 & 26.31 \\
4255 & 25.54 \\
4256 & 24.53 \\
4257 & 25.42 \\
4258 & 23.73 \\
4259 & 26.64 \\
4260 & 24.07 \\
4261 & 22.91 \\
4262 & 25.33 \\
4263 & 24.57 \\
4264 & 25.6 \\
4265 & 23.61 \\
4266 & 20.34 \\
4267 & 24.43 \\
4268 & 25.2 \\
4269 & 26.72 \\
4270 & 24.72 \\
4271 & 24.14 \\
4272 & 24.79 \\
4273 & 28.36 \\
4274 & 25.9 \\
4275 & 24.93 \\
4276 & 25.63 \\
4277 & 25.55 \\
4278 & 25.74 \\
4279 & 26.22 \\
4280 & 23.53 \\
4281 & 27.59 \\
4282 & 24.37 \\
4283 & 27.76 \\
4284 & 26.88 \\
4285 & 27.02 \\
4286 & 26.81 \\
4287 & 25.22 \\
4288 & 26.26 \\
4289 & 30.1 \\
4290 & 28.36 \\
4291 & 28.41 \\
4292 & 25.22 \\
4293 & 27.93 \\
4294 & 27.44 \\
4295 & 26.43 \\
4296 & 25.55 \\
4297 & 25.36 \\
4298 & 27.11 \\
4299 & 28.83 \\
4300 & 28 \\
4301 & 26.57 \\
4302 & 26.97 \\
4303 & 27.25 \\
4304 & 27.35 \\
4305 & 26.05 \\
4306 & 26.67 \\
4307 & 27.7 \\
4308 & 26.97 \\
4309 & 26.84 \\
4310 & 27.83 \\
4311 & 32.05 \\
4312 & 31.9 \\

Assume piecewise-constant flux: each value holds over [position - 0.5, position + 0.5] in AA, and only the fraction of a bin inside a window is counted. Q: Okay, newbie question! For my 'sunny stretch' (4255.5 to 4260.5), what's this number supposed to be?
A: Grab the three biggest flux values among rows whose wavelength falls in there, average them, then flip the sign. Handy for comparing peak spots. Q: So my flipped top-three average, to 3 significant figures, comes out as -25.5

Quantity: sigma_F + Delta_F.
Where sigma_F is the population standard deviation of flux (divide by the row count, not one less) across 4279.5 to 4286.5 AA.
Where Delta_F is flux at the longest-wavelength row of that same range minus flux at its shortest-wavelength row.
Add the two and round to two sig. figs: 4.8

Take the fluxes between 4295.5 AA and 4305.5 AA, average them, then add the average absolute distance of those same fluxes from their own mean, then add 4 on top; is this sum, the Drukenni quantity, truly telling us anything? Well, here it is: 31.7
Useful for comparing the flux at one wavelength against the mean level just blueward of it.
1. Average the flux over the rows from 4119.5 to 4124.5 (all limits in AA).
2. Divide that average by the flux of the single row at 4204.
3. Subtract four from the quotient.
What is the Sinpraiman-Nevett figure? -2.93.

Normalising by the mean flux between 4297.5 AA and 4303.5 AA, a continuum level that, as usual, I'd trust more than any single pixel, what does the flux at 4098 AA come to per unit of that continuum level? 1.04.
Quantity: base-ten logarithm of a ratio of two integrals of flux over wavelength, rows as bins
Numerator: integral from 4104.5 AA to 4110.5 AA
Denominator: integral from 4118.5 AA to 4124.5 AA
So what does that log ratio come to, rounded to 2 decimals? 0.03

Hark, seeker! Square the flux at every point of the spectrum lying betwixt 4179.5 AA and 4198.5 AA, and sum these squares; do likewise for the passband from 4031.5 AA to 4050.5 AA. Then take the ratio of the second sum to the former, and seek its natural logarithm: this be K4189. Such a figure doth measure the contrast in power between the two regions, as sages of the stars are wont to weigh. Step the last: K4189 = 0.15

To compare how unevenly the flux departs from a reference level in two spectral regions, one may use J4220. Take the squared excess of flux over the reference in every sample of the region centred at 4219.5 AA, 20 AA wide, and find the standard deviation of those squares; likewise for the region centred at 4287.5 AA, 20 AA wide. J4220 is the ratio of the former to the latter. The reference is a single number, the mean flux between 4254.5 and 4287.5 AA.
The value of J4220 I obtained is 0.87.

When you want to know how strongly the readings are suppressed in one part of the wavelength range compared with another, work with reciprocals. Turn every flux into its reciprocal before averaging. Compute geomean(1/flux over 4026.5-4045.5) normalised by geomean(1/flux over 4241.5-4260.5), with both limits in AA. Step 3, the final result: 0.92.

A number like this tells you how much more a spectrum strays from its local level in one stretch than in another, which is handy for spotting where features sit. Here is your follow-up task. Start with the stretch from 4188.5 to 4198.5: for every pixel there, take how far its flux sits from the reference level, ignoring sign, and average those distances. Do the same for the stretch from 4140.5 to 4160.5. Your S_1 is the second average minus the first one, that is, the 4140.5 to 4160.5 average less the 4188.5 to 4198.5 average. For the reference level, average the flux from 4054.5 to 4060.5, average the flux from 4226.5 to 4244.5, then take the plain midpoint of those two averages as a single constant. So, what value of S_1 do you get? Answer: 0.02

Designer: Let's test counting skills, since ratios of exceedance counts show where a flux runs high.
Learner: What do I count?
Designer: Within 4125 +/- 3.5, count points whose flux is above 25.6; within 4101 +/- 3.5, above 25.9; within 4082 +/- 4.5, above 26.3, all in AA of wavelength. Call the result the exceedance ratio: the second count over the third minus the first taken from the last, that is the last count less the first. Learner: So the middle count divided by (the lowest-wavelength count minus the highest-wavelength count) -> 1.4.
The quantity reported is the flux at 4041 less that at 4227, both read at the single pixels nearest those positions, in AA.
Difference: 2.5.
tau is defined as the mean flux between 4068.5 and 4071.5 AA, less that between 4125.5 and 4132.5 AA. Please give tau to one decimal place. 2.8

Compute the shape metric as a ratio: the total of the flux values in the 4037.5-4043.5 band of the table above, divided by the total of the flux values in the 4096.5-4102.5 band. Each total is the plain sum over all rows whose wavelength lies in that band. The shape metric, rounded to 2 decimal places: 0.94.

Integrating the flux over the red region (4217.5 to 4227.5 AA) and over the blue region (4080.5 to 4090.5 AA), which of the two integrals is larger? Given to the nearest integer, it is 289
